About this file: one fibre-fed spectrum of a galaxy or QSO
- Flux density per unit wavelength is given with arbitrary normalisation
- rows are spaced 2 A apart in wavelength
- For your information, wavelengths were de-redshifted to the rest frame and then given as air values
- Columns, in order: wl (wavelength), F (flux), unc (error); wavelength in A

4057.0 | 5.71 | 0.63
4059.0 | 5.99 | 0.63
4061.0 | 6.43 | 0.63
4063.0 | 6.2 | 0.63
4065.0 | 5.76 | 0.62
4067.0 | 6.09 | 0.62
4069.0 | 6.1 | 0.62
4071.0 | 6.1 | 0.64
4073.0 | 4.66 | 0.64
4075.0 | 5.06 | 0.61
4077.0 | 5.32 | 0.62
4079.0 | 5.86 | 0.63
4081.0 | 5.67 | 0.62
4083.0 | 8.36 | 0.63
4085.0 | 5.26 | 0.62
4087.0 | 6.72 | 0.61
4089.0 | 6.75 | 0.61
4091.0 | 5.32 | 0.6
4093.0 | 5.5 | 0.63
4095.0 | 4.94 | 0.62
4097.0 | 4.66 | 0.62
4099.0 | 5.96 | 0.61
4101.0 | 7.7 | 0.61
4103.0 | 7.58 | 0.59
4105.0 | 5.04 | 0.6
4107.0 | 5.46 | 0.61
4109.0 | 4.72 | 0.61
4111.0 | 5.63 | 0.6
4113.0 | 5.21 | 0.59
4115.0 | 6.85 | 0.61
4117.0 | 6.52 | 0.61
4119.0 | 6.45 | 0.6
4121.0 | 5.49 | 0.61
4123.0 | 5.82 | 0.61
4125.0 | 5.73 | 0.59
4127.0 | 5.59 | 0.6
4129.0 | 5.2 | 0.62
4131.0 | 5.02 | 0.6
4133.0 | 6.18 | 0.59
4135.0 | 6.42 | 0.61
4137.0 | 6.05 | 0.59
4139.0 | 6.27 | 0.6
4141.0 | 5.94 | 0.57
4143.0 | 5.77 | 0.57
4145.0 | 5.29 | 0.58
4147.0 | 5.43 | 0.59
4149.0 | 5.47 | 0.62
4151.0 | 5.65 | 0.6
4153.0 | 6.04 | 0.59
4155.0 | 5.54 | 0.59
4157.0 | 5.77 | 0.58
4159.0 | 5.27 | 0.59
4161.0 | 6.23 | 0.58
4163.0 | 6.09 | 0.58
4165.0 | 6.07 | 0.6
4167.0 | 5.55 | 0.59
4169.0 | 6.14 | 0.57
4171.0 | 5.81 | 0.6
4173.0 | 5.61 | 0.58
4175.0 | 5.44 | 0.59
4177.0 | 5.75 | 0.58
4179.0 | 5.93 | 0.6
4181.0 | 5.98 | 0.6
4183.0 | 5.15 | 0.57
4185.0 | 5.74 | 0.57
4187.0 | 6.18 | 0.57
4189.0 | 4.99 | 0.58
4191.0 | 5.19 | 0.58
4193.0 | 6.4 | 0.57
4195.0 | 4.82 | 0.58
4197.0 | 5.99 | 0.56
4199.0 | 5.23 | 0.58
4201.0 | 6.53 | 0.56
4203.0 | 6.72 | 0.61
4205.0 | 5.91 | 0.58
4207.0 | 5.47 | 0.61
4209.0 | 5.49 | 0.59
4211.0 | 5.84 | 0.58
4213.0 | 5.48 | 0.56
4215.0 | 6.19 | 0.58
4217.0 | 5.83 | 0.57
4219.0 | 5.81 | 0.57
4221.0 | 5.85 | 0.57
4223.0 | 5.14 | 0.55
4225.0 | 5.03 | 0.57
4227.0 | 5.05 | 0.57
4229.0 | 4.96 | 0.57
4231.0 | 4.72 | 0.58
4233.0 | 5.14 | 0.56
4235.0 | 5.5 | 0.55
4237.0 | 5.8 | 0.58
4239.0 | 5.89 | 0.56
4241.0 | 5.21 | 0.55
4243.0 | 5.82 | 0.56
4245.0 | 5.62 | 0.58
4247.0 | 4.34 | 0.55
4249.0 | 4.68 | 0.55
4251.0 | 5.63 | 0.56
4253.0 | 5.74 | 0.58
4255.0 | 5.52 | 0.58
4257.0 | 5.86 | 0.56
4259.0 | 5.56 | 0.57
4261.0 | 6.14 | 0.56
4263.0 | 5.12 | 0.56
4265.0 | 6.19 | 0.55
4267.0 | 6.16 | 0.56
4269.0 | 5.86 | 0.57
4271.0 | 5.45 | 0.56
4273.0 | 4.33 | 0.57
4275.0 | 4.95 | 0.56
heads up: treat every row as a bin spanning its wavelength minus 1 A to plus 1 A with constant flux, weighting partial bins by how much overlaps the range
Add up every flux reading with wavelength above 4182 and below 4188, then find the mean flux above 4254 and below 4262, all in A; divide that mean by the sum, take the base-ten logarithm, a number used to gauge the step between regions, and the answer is -0.47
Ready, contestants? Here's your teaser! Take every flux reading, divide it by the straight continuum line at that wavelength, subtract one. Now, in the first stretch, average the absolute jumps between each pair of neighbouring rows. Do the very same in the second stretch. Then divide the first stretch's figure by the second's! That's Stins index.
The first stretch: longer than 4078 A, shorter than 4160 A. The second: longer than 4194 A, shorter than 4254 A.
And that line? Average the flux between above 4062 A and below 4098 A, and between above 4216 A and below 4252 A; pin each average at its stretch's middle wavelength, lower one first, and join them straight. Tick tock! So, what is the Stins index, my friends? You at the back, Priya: 1.4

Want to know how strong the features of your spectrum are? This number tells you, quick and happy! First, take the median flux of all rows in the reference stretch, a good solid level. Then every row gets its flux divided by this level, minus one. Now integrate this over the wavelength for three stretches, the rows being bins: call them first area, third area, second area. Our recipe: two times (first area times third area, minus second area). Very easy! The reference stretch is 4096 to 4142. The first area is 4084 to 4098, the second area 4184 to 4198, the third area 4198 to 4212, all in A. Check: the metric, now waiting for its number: 0.8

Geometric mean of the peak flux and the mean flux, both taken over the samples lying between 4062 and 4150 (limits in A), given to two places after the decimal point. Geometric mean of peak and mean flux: 6.99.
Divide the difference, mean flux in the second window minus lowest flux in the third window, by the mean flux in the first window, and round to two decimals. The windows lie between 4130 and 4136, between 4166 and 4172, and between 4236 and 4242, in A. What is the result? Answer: 0.11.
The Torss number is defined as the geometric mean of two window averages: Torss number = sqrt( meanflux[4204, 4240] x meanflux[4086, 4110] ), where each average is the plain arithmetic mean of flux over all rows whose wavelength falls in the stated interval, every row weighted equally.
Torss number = 5.68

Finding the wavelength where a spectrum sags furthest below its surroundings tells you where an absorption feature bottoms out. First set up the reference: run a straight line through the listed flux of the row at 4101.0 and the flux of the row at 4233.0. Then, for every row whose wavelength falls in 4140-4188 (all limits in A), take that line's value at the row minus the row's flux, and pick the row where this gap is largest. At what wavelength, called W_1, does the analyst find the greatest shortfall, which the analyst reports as 4145.0 A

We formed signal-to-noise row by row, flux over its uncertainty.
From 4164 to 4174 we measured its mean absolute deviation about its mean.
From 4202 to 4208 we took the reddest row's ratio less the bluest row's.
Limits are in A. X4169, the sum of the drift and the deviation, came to -1.6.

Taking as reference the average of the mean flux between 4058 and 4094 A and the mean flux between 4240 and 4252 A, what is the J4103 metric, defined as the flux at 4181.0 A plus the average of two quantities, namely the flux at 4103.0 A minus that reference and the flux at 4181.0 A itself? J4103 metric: 10.0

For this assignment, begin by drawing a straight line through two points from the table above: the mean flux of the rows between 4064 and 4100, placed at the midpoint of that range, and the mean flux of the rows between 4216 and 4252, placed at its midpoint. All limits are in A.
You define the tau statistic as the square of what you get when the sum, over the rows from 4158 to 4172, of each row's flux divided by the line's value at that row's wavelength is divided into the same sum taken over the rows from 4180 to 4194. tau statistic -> 0.95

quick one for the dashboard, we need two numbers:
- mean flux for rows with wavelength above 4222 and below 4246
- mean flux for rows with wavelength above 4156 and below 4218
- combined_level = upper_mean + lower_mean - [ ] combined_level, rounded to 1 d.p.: 11.1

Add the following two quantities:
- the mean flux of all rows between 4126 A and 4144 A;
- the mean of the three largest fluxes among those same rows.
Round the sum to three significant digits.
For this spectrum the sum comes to 12.1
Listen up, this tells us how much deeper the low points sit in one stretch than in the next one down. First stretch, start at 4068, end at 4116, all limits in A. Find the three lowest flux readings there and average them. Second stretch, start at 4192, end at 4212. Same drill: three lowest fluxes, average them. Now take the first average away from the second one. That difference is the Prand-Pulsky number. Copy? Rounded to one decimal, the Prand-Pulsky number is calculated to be 0.5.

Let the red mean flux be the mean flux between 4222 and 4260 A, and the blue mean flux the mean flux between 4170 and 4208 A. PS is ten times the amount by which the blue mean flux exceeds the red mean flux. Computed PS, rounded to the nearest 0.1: 4.0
